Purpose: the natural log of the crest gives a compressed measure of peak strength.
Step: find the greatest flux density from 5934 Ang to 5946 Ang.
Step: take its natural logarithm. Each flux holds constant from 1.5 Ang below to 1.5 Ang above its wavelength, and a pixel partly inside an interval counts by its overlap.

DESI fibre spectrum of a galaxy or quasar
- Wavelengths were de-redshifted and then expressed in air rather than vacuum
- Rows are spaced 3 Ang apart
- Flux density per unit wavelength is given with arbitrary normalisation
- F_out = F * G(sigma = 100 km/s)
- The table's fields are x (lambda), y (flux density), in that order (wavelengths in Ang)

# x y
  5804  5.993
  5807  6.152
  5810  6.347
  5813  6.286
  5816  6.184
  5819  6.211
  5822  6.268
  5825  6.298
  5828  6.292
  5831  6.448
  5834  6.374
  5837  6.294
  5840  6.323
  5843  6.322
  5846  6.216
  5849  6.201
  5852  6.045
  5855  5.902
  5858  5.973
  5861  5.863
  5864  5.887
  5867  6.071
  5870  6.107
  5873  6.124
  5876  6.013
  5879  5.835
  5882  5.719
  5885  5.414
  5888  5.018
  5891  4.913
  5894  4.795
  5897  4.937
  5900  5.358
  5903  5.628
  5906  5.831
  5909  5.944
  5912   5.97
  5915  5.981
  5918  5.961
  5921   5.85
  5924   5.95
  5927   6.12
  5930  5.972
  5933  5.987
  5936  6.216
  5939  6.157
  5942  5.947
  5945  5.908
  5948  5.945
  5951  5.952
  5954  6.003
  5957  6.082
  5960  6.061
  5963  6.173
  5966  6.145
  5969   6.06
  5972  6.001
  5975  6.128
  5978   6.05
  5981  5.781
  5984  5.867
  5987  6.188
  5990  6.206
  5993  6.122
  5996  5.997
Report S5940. 1.827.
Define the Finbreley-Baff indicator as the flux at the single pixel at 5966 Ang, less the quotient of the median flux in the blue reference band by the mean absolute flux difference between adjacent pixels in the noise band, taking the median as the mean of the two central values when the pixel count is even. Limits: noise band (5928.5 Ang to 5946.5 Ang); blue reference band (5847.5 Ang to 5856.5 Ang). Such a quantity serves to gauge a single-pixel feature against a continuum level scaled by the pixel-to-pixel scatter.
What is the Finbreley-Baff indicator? -49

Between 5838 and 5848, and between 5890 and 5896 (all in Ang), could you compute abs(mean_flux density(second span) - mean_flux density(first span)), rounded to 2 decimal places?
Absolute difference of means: 1.43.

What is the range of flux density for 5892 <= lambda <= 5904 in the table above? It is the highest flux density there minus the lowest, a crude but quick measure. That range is 0.83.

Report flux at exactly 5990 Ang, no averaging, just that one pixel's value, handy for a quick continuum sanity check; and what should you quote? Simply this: 6.206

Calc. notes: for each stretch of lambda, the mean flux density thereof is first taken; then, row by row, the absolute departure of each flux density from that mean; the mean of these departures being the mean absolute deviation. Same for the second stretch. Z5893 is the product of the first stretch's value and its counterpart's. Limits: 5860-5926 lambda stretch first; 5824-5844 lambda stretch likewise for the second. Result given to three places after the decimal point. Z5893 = 0.015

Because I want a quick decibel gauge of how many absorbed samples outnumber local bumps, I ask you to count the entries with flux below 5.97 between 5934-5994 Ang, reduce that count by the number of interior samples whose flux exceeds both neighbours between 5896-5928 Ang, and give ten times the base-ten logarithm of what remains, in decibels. 7.0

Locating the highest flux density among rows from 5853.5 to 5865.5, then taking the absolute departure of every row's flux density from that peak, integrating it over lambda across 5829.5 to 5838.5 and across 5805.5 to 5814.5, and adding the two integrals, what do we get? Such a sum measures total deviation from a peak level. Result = 6.2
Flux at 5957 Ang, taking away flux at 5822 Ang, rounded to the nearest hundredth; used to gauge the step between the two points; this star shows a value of -0.19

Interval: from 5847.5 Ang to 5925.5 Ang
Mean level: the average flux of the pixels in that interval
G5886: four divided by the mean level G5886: 0.697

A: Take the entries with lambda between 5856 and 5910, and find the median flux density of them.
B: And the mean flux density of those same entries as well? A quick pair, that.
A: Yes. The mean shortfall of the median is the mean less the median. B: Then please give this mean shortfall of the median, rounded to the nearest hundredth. -0.20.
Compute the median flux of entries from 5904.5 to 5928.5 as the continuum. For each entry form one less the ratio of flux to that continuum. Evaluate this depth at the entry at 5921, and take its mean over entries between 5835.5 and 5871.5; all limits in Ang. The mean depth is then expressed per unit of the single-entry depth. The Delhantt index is -1.4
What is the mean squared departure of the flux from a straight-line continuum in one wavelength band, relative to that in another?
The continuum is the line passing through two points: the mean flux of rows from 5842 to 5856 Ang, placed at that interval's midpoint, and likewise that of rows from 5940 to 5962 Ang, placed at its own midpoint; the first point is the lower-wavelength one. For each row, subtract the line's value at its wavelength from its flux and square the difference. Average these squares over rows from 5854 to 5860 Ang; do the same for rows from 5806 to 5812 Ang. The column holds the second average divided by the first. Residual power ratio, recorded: 0.3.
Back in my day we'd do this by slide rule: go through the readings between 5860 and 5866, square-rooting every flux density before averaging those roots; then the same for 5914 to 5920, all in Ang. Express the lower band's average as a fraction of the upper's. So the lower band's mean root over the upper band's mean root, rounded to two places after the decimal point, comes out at 0.99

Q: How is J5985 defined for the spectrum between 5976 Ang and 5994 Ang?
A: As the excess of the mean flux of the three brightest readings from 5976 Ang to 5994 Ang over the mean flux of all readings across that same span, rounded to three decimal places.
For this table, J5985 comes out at 0.136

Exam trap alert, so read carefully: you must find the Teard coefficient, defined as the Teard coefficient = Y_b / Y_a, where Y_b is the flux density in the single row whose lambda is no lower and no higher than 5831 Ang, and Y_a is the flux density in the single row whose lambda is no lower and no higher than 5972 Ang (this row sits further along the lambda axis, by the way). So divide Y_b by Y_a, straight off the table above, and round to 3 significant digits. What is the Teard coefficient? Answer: 1.07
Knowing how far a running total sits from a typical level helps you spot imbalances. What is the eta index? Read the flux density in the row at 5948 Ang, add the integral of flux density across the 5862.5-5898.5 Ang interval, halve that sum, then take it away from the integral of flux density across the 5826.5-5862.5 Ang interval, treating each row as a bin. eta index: 120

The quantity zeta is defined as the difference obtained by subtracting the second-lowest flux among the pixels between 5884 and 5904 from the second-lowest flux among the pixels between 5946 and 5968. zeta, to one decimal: 1.0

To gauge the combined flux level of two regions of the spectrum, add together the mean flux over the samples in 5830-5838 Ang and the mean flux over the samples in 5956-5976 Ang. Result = 12.5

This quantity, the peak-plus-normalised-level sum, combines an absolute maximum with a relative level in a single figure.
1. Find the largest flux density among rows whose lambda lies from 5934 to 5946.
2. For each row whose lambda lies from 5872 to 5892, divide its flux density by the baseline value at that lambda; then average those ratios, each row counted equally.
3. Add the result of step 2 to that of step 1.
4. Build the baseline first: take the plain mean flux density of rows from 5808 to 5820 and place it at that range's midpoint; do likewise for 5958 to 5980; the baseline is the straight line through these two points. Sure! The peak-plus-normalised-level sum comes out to 7.12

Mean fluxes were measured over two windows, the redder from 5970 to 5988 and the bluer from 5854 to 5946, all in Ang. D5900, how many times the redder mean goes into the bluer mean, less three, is -2.04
